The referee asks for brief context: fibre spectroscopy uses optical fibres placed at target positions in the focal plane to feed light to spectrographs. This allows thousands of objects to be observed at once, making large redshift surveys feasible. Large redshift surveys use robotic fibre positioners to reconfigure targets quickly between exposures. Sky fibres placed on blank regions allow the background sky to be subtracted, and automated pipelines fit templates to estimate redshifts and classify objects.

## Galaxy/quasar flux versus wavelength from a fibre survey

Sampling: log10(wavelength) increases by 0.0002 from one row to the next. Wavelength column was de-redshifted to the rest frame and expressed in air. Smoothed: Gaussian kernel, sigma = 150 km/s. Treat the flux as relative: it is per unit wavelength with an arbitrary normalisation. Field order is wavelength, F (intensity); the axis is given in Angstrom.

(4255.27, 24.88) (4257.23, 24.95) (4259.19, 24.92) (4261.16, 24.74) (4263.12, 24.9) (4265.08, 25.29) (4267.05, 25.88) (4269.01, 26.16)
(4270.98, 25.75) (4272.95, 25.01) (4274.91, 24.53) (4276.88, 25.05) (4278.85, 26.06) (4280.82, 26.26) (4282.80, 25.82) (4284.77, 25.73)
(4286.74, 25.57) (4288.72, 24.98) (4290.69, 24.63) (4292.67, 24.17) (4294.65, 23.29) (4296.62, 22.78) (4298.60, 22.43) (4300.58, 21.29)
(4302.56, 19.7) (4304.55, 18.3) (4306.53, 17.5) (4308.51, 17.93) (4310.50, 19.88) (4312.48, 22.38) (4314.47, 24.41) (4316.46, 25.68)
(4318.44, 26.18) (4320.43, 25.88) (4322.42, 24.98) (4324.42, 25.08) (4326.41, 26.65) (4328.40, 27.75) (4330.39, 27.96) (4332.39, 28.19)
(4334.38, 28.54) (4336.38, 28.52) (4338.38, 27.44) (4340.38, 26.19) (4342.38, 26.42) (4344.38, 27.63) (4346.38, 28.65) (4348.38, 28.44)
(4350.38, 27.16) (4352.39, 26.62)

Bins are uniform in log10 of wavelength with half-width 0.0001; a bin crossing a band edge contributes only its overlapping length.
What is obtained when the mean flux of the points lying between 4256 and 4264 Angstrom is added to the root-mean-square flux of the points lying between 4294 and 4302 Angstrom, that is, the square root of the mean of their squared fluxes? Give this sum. 47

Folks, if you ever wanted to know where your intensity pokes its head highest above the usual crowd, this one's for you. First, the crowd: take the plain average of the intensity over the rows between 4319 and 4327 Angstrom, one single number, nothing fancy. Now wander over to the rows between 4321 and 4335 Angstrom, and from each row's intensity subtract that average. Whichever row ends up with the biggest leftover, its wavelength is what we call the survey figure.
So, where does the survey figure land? 4334.38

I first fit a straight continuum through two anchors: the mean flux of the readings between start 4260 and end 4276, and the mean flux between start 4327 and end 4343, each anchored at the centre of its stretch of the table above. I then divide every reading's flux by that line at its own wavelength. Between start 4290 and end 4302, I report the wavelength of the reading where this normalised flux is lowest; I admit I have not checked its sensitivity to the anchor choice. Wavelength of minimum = 4300.58 Angstrom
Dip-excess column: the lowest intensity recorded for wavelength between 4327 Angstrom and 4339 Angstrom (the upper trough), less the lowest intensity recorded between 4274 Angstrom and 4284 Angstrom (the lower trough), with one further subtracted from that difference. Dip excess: 1.9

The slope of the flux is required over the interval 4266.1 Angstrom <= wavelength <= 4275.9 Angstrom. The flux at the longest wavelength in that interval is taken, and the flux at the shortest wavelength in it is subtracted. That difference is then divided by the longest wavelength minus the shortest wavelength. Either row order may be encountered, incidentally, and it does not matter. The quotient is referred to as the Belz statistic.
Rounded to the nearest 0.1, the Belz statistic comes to -0.2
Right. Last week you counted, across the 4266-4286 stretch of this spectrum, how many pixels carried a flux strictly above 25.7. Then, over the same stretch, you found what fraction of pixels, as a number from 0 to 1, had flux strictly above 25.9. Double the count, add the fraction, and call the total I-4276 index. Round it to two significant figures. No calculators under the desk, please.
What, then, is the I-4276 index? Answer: 14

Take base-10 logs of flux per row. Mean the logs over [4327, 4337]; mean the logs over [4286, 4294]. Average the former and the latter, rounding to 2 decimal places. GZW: 1.42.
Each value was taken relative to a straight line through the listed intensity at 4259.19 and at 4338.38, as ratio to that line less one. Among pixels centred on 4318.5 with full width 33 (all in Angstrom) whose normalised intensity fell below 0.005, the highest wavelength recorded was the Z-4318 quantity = 4326.41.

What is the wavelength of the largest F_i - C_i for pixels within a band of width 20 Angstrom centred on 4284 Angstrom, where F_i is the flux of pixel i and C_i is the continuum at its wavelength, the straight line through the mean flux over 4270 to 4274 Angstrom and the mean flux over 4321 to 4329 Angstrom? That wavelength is 4280.82 Angstrom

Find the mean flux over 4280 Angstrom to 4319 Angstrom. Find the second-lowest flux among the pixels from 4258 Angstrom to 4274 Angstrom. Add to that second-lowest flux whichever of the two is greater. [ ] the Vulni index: 49.8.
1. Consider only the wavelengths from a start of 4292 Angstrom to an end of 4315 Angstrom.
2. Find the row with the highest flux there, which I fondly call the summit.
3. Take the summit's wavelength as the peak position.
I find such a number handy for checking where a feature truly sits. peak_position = 4314.47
